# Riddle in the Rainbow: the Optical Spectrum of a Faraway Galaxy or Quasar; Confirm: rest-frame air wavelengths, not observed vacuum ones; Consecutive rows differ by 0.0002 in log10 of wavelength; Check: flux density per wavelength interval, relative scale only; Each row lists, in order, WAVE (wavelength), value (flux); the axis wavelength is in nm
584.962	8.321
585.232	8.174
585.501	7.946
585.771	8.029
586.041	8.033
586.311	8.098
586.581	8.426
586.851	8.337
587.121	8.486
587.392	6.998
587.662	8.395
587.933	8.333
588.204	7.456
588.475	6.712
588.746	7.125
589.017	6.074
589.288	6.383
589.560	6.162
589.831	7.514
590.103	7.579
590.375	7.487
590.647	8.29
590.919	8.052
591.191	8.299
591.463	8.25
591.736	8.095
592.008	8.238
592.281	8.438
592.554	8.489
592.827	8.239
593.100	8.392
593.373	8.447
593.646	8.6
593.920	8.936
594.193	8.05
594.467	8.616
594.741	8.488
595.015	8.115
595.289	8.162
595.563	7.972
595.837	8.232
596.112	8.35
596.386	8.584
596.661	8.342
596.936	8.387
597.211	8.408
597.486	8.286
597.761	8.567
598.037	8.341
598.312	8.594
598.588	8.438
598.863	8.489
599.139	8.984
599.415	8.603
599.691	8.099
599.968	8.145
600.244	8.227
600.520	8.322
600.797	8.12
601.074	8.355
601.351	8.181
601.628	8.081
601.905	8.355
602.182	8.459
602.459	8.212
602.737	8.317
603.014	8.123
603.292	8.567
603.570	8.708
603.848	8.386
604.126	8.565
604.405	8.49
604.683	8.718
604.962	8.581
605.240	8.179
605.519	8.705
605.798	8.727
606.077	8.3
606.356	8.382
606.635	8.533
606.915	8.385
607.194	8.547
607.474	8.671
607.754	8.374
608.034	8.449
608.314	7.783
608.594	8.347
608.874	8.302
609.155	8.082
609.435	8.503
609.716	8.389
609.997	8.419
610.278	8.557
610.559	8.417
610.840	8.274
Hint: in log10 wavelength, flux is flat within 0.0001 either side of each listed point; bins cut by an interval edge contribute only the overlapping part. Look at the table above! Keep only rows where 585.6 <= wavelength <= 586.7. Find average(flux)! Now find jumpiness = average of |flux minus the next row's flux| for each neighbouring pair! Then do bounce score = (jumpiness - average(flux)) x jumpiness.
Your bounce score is -1.06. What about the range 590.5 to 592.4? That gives -1.39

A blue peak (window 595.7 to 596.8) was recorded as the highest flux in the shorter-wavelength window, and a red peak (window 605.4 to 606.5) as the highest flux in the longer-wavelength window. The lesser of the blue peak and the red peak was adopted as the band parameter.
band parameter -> 8.58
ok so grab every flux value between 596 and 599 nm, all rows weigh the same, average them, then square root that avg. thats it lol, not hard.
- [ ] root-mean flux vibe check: 2.90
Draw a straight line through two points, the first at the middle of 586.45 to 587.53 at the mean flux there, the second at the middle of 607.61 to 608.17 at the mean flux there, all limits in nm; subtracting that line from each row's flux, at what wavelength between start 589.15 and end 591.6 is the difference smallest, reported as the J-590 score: 589.560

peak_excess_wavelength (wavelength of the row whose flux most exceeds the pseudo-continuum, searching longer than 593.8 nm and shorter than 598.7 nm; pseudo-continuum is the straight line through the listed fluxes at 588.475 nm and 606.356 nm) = 593.920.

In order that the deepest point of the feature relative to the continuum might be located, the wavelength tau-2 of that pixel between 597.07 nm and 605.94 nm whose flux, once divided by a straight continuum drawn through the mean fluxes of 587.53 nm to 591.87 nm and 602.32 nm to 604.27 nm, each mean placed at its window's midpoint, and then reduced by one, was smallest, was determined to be 605.240 nm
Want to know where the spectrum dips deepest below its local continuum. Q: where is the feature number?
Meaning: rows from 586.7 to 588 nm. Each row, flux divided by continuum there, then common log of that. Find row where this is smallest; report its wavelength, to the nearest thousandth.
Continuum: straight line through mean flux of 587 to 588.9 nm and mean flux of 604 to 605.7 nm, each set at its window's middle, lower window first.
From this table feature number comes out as 587.392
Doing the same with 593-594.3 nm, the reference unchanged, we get 594.193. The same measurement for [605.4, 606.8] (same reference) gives 606.077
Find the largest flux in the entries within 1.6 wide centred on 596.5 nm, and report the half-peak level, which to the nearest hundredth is 4.29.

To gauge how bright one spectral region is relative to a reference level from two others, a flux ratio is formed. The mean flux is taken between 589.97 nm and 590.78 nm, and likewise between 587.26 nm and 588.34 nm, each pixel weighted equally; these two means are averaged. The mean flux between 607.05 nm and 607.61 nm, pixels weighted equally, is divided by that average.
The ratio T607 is 1.11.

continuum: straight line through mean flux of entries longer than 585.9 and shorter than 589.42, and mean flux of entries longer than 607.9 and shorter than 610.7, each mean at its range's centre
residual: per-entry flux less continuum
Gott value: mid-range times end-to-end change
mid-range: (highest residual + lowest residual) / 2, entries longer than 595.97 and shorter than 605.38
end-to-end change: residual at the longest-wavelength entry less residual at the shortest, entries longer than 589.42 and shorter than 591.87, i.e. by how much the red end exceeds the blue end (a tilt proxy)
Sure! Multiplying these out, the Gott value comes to 0.92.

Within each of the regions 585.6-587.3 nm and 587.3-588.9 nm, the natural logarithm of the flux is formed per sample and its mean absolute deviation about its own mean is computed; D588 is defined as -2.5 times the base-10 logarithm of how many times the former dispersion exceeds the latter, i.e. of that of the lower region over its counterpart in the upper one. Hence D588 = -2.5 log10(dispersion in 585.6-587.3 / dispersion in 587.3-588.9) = 1.3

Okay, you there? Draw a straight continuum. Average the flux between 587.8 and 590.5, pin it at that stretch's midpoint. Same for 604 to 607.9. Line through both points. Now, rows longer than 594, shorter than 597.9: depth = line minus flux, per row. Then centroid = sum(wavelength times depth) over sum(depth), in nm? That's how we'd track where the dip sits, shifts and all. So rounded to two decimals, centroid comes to 595.92 nm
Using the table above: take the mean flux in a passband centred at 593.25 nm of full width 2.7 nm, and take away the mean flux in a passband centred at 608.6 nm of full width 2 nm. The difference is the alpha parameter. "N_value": 0.2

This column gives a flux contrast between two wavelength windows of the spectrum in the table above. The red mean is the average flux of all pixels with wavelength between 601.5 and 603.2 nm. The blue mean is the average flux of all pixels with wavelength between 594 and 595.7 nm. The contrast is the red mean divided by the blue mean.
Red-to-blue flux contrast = 1.00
